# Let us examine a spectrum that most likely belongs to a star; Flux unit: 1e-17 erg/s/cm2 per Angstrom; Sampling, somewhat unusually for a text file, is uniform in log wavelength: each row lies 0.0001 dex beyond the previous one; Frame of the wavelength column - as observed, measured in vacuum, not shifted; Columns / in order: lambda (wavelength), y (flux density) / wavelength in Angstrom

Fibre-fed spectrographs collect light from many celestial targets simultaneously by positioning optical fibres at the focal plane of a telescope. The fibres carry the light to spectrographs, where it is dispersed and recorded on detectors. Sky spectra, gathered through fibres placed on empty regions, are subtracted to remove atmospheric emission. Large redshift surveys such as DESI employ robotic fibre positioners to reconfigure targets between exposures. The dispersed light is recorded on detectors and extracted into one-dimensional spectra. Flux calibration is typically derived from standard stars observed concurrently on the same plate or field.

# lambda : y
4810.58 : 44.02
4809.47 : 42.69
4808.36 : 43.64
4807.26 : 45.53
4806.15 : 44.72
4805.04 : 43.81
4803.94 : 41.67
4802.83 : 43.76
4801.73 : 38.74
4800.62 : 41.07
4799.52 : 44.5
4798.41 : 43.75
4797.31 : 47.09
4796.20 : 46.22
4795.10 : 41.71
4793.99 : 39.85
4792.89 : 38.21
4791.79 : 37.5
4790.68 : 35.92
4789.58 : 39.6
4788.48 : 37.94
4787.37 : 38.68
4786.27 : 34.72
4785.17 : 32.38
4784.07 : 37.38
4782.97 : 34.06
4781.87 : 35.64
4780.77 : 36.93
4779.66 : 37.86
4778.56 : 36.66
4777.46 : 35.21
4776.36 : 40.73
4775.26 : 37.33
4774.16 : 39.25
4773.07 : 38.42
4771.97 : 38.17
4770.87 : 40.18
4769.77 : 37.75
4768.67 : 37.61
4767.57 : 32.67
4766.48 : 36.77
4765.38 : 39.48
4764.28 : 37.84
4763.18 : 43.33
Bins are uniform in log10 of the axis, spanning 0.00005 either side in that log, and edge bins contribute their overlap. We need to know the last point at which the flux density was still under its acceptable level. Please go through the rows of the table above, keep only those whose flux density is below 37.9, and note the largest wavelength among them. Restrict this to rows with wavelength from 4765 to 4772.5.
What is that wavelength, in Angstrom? 4769.77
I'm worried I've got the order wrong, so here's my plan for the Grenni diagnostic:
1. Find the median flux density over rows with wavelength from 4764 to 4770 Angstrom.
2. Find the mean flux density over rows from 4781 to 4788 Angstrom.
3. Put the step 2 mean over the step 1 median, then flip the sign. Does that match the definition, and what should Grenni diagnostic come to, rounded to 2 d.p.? -0.94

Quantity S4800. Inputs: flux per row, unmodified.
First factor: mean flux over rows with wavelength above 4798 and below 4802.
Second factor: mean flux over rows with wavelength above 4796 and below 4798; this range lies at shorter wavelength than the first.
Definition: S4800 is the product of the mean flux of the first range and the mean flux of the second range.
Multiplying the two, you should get 1960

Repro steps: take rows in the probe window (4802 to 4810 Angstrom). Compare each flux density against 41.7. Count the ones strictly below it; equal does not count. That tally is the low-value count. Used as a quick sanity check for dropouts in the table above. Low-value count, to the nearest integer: 1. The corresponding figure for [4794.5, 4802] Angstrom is 2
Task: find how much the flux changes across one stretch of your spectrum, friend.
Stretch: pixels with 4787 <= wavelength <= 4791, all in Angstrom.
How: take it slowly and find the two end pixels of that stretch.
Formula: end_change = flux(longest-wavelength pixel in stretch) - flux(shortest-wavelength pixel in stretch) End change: -2.8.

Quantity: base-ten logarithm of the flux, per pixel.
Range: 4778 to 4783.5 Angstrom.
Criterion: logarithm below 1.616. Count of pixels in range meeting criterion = 5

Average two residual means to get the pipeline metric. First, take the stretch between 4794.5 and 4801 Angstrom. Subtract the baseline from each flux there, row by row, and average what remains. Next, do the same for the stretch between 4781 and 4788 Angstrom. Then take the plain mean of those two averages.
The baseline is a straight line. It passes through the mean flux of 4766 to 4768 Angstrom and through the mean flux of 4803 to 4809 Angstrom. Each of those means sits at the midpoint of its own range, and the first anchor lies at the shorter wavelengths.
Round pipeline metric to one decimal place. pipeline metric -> -0.6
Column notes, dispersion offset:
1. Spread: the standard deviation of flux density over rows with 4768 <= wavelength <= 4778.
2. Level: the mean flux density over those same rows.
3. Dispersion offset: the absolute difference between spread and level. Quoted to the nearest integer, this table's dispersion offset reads 37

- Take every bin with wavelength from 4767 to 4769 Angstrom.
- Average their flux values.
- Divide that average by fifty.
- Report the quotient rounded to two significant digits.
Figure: 0.70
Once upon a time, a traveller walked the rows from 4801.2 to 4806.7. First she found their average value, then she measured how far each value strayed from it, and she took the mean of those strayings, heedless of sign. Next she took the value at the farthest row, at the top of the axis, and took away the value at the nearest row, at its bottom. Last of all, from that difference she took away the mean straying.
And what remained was 4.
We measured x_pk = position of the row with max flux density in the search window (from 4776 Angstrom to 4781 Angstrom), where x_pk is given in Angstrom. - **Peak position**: 4776.36 Angstrom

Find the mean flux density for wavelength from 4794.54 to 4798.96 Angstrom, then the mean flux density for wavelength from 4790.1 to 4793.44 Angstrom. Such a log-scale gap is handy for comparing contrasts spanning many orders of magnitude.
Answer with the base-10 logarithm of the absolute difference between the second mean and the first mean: 0.87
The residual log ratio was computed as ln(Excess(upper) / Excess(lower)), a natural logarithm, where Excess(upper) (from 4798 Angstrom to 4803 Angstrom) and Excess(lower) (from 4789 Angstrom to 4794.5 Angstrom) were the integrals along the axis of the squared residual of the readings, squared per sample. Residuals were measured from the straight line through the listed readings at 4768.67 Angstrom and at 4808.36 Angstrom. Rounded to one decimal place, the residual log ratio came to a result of -0.7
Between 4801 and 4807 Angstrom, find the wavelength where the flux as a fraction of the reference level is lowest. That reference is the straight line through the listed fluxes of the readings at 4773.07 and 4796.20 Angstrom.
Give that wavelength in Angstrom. 4801.73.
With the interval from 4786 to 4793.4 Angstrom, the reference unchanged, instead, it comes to 4790.68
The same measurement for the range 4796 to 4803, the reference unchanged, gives 4801.73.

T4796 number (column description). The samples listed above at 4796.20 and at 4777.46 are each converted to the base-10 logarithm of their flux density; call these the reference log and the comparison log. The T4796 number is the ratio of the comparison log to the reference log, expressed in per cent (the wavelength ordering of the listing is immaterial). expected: 92.9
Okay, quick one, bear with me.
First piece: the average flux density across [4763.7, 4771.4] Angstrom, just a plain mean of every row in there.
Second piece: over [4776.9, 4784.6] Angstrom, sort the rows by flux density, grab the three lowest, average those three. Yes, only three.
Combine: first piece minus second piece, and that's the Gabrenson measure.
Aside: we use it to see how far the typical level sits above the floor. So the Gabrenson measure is 2.5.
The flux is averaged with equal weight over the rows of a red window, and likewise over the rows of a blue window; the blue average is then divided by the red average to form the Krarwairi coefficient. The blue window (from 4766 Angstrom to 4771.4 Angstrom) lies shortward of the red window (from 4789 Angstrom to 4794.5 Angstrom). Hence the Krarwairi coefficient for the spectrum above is 0.97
